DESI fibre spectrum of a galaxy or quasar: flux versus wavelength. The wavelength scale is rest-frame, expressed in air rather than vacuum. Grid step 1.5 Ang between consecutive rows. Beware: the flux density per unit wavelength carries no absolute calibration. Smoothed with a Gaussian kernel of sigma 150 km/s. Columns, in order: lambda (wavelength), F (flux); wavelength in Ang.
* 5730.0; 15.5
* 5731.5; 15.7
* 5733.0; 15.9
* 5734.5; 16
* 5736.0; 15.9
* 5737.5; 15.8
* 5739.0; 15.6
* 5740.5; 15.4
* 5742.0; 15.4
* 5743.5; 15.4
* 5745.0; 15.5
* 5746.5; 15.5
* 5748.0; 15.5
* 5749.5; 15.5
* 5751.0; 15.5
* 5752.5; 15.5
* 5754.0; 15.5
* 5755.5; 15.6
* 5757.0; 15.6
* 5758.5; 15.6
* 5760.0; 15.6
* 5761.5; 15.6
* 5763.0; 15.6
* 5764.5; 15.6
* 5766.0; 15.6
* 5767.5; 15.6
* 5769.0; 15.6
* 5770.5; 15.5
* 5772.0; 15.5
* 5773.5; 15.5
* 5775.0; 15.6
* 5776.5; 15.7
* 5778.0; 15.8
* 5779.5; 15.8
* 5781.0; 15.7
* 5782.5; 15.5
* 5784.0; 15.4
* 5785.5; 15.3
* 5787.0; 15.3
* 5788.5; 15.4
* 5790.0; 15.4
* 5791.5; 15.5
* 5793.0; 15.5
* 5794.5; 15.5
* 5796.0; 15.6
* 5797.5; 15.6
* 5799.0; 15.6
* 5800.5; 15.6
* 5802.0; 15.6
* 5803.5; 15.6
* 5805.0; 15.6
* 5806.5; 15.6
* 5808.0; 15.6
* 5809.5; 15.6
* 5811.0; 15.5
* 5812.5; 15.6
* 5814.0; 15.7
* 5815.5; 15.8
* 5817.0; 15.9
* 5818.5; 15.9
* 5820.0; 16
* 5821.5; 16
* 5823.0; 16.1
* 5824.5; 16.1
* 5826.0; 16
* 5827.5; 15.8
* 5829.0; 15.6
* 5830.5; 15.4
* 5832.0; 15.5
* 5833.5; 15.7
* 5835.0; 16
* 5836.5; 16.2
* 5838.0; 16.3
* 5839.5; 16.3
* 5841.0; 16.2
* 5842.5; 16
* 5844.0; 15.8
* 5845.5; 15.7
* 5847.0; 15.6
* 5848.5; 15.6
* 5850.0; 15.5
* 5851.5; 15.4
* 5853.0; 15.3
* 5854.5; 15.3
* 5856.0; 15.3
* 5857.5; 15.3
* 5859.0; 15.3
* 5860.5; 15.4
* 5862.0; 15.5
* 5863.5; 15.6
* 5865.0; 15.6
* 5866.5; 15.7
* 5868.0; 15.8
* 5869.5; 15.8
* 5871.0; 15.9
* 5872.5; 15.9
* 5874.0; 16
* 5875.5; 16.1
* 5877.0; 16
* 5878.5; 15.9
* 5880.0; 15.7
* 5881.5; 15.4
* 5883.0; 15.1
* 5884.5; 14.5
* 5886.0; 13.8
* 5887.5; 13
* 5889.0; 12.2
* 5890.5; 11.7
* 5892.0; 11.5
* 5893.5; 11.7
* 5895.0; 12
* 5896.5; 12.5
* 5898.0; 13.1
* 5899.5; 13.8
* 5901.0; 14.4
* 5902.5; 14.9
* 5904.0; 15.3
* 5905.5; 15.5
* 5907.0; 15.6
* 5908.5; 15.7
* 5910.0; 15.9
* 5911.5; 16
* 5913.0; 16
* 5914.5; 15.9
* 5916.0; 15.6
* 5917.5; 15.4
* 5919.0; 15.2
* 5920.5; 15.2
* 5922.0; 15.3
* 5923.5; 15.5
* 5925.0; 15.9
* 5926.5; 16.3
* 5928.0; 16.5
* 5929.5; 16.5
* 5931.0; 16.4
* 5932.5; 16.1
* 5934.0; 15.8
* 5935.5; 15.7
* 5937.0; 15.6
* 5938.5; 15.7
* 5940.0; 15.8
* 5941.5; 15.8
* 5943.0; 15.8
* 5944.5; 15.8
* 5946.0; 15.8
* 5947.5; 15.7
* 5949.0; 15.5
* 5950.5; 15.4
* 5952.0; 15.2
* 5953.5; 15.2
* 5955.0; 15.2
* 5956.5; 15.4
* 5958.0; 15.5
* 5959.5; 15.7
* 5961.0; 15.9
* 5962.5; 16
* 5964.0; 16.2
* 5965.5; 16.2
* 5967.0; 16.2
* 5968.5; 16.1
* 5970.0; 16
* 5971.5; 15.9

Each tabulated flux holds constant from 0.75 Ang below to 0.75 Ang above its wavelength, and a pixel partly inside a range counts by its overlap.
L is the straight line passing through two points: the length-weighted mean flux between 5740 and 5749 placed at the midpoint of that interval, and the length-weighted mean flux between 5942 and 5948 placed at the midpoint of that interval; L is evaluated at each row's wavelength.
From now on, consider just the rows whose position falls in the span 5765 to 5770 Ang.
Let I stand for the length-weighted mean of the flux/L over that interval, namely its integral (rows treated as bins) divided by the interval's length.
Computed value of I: 1.01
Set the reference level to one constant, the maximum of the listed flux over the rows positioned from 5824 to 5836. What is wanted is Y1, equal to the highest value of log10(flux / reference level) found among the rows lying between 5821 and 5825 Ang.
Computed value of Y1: 0.000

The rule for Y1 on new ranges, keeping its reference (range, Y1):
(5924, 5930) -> 0.011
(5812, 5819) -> -0.005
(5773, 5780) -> -0.008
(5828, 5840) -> 0.005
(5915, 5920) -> -0.014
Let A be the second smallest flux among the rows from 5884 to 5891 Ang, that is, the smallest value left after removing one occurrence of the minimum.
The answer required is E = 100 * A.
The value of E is 1220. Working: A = 12.2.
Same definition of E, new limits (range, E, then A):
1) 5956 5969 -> 1550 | 15.5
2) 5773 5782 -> 1560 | 15.6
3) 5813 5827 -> 1580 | 15.8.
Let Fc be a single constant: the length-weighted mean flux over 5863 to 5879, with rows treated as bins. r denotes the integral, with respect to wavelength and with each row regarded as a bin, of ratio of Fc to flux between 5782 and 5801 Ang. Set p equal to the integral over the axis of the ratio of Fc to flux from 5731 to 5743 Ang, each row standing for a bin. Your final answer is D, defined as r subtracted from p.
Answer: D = -7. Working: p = 12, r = 19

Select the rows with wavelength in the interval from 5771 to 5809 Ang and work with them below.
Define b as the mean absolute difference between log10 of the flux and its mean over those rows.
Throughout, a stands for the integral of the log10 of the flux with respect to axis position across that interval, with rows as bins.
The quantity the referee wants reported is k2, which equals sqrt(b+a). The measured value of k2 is 6.73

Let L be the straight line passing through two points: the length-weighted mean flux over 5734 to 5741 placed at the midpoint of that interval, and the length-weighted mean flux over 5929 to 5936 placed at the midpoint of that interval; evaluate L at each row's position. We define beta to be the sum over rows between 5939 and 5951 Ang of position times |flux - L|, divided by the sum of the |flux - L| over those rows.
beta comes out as 5946.3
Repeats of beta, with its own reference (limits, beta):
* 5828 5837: 5832.1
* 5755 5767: 5760.9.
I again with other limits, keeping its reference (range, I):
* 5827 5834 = 1.00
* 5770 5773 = 1.00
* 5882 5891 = 0.86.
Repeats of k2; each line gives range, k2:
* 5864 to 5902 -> 6.63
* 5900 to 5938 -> 6.74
